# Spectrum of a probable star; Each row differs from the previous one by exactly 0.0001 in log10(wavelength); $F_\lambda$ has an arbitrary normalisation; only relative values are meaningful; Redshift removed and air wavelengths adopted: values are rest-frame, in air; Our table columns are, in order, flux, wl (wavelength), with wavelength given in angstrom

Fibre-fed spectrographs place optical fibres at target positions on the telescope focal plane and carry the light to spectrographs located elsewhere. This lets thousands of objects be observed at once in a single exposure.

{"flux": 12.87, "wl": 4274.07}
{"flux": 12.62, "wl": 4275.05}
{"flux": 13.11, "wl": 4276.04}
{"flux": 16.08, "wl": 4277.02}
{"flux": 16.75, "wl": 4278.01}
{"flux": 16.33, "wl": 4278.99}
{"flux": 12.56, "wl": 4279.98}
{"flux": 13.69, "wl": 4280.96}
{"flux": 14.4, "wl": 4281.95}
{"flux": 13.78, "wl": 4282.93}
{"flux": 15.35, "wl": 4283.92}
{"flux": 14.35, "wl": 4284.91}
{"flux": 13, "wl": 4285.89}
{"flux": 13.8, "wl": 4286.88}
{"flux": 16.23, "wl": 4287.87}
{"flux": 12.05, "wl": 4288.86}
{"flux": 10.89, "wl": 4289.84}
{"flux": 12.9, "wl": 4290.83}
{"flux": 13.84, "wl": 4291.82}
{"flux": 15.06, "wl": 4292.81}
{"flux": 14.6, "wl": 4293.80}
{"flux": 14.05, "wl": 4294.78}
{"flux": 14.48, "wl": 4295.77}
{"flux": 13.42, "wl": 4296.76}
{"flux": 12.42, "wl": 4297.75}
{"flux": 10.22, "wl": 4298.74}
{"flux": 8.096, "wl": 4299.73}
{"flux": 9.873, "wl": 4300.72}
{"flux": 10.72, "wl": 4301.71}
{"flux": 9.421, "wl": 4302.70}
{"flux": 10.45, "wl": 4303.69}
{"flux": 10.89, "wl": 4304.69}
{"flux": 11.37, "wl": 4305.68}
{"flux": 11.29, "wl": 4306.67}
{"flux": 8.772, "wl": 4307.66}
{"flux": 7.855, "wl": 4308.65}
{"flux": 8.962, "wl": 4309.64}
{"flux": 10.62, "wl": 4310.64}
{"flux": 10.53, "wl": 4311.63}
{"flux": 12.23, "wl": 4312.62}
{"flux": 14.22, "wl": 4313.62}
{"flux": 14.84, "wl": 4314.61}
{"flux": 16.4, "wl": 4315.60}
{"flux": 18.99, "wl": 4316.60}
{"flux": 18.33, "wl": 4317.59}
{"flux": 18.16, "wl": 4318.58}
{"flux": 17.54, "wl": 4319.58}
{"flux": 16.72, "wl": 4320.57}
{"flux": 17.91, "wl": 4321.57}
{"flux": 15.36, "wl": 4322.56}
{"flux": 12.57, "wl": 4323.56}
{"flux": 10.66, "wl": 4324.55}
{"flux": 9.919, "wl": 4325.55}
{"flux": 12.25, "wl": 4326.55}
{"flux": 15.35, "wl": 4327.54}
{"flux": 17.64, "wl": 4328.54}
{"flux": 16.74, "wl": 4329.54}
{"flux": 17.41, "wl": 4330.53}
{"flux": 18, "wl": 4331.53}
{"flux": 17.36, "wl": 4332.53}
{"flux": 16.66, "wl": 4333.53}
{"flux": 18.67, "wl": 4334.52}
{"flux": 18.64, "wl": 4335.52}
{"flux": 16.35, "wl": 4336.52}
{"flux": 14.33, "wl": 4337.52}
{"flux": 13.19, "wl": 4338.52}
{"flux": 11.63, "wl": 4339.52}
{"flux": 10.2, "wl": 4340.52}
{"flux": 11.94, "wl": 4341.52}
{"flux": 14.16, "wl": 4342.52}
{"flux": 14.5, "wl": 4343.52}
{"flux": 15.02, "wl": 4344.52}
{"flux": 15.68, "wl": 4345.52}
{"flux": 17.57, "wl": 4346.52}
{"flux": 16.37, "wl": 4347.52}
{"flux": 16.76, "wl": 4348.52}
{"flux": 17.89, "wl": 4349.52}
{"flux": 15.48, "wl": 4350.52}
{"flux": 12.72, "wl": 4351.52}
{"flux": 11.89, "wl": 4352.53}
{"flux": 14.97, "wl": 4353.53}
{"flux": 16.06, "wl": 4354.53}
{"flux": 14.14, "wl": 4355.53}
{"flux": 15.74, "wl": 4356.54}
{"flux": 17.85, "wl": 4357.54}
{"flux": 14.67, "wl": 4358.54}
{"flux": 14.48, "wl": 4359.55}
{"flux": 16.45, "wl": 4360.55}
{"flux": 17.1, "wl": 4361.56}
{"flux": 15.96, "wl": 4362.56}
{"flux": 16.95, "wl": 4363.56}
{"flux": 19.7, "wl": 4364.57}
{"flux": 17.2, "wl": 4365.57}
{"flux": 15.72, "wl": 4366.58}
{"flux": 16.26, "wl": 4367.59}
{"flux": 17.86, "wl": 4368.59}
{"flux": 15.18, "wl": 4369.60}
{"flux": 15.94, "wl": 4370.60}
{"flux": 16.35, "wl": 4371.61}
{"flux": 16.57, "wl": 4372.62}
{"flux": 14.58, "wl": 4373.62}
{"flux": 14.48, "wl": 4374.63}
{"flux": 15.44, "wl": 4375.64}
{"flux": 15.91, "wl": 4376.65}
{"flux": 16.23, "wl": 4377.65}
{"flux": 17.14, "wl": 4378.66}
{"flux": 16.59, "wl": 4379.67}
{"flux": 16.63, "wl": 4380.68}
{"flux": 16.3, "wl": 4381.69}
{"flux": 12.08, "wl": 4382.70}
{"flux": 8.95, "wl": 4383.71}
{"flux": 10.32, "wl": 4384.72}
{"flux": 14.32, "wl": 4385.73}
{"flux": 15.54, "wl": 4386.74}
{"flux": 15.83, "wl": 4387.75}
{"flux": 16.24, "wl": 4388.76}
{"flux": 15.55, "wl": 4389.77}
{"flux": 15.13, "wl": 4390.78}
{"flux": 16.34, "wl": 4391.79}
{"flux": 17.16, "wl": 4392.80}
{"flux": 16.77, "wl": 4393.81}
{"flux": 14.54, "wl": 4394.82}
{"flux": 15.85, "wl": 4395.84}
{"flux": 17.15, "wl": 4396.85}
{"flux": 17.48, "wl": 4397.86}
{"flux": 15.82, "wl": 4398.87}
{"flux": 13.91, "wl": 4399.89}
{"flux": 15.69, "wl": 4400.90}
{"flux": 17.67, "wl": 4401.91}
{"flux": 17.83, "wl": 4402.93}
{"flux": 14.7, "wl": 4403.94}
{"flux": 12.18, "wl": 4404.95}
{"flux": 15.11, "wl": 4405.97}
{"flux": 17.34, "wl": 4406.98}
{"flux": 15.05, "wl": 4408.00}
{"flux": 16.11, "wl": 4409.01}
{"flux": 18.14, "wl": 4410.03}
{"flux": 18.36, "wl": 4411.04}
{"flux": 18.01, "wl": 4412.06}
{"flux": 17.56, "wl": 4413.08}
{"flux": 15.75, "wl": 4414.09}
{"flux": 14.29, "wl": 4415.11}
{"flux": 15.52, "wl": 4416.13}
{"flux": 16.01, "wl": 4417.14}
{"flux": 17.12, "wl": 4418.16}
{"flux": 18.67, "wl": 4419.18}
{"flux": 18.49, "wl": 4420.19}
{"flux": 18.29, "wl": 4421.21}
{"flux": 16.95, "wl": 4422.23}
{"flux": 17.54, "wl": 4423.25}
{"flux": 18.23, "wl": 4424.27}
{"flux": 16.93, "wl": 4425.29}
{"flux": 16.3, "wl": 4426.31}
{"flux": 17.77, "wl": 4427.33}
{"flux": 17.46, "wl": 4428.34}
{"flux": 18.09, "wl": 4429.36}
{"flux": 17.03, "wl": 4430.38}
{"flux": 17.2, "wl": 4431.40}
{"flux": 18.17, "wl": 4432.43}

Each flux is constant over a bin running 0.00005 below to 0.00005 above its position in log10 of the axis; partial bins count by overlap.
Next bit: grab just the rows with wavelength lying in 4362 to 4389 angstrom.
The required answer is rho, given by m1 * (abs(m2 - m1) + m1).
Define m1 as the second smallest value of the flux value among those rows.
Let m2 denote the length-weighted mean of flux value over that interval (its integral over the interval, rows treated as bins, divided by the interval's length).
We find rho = 161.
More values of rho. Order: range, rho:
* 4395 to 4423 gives 229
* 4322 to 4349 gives 153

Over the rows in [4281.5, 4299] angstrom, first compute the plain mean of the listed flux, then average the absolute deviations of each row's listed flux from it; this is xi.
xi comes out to 1.1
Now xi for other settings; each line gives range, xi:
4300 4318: 2.6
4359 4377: 0.9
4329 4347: 2.1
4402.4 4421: 1.5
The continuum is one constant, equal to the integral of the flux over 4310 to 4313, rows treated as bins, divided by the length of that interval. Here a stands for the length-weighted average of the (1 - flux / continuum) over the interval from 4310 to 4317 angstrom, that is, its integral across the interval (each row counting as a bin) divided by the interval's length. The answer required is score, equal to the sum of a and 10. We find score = 9.7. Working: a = -0.26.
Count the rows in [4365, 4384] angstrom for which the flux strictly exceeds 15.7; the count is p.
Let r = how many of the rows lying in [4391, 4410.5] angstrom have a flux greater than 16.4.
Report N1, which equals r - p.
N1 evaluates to -5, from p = 13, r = 8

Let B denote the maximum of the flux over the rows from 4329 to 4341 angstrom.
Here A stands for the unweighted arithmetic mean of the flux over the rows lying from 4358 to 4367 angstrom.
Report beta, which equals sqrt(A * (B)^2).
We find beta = 76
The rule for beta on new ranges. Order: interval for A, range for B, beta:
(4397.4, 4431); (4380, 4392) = 68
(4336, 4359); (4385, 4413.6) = 70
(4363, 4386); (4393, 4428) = 74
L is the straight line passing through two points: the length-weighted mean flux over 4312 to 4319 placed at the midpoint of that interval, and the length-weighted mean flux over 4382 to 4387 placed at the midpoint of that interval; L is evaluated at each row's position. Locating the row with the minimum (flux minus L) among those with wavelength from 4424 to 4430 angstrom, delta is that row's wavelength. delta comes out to 4426.31 angstrom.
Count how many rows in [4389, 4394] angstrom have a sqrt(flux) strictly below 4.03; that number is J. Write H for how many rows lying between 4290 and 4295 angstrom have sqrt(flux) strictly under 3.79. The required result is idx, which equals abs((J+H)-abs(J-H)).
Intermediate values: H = 3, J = 2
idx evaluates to 4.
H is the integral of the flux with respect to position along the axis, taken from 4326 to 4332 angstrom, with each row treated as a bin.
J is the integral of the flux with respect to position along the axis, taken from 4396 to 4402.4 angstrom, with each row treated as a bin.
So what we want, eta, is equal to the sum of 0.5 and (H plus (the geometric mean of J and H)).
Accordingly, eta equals 198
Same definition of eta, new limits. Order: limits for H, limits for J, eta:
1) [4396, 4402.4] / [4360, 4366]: 208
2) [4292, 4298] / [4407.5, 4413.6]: 179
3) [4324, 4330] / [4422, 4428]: 175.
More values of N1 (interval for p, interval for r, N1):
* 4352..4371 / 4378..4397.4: -7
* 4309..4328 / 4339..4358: -3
